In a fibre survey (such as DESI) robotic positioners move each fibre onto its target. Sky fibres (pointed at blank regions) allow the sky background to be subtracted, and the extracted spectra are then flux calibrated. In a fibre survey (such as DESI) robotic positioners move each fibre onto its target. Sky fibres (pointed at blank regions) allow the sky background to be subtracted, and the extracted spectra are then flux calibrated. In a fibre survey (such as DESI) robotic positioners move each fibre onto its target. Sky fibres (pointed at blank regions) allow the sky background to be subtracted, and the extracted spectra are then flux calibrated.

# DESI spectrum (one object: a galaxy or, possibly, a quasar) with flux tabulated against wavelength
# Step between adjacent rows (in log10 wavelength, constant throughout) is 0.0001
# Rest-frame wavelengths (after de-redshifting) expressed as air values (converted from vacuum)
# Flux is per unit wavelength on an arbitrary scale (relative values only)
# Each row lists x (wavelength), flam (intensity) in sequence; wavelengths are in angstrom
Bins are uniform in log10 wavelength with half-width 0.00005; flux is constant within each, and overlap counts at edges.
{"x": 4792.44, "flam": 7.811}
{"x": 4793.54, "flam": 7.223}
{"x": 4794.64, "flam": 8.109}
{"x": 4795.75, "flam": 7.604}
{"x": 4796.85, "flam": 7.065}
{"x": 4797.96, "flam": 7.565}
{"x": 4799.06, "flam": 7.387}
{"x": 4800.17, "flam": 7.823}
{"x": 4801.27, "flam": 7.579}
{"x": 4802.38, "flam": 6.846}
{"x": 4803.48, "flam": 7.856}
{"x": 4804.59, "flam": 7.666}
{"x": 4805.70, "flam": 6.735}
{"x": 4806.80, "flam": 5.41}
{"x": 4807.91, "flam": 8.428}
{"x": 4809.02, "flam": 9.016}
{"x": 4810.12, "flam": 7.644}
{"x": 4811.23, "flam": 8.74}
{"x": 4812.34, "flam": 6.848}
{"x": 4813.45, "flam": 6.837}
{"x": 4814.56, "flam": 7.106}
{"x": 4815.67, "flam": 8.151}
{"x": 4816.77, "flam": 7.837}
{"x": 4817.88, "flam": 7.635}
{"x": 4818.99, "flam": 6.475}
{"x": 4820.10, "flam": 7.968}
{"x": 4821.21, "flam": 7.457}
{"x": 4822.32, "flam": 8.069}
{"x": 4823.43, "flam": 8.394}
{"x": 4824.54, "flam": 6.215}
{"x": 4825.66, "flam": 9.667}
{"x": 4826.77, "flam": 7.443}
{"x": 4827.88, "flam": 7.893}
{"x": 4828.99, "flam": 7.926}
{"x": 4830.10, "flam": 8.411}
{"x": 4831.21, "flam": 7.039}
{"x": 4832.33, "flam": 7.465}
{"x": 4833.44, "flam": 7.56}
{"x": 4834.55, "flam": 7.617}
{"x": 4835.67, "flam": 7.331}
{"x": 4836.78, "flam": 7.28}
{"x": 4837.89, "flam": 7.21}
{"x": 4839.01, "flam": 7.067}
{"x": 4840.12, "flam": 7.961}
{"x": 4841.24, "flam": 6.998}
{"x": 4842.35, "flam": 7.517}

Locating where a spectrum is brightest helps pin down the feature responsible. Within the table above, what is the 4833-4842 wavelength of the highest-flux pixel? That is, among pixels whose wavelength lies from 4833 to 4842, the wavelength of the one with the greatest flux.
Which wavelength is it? 4840.12 angstrom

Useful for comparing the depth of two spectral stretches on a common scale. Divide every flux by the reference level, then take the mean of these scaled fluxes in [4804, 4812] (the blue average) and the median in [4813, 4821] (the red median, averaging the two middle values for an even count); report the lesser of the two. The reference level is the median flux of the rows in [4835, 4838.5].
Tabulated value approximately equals 1.05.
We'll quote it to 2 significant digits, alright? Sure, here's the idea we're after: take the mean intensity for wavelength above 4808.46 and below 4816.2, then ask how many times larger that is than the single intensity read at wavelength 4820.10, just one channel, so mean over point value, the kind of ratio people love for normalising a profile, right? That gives 0.97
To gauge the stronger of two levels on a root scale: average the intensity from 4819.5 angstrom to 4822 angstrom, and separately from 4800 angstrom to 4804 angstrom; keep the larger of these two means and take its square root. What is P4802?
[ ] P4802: 2.78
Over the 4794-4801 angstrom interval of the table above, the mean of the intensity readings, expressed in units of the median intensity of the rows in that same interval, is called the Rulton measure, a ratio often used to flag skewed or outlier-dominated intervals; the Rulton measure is 1.00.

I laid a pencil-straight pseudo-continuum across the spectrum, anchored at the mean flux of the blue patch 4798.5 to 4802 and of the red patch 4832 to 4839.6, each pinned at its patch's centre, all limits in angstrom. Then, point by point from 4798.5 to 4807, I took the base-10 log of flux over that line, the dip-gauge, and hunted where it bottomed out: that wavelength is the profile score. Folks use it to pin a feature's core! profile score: 4806.80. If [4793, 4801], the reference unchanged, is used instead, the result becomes 4796.85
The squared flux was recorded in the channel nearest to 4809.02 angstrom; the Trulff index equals 81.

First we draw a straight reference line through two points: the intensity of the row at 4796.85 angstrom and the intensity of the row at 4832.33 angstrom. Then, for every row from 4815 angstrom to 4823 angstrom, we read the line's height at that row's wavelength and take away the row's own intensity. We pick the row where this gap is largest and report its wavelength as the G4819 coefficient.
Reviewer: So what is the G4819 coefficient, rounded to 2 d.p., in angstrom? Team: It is 4818.99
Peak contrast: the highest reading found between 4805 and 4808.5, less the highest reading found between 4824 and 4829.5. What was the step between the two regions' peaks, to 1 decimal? -1.2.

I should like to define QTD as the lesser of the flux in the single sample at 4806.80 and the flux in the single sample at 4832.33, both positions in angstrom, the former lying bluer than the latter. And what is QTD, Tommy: 5.41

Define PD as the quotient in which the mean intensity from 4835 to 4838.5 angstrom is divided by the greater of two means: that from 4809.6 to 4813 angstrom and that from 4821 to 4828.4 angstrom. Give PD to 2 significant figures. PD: 0.92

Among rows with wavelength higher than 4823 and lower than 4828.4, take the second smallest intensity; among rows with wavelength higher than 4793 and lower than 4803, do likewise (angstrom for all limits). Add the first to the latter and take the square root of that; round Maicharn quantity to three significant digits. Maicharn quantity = 3.81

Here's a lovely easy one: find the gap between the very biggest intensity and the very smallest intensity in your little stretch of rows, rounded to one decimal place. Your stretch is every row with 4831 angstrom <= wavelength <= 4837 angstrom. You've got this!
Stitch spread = 0.6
